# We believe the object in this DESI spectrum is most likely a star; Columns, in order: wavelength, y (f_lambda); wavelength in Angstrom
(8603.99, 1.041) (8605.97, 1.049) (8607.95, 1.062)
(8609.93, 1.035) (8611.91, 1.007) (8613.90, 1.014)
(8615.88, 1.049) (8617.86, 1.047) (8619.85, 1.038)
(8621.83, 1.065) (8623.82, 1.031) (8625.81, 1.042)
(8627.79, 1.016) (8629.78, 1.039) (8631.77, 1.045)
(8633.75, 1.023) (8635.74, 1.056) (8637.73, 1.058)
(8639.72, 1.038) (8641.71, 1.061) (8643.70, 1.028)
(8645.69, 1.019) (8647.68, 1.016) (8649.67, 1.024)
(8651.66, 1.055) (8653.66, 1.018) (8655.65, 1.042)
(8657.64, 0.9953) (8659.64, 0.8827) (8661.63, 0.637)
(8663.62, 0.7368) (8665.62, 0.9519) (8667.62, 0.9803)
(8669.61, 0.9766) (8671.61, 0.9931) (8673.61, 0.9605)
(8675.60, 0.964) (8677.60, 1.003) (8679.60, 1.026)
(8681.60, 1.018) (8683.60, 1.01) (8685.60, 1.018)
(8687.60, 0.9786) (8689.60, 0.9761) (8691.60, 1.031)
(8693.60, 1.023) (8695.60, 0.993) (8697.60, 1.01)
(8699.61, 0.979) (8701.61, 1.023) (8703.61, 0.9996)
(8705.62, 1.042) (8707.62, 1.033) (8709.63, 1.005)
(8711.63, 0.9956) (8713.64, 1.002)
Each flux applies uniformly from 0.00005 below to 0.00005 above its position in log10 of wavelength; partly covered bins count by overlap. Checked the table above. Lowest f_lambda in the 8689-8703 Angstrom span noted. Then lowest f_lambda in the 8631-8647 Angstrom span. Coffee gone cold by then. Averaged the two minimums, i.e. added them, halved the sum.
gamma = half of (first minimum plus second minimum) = 1.00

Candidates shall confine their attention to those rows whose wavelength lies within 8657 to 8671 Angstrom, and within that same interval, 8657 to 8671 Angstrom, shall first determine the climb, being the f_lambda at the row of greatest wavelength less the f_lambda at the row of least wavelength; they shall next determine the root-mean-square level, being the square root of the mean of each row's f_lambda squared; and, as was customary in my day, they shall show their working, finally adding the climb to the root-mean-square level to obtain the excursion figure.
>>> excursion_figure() 0.87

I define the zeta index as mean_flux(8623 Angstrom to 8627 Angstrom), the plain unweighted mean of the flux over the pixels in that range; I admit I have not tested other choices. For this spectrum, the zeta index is 1.04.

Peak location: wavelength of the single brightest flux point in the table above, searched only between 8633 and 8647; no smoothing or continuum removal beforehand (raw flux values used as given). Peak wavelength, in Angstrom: 8641.71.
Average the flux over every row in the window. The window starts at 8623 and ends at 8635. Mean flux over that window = 1.03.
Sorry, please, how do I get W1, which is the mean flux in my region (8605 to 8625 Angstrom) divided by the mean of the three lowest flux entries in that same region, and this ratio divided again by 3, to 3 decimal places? 0.341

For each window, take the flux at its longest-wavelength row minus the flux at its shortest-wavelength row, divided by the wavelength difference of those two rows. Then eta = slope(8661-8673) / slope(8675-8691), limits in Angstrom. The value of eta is 41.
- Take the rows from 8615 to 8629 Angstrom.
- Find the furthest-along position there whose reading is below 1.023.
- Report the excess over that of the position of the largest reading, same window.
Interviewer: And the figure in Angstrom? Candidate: -6.0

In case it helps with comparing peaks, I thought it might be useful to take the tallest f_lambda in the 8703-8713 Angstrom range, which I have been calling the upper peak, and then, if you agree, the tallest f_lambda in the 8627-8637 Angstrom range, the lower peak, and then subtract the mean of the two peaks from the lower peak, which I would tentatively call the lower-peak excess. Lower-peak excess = 0.007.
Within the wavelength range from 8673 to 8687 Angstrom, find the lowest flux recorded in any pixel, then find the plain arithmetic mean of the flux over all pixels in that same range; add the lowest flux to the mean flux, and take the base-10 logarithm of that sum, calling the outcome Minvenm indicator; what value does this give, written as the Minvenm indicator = 0.292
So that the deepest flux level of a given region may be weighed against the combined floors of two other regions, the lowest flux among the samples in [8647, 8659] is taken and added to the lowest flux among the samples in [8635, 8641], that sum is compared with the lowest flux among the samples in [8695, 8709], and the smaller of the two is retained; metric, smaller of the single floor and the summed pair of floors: 0.98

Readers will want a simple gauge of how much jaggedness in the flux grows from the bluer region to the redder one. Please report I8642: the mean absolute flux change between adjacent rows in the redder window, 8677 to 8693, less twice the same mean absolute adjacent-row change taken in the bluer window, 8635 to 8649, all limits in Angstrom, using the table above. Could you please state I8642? -0.01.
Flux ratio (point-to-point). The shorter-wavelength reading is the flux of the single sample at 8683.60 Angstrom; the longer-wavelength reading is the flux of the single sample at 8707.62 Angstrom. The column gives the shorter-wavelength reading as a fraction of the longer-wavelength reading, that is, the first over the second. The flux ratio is 0.98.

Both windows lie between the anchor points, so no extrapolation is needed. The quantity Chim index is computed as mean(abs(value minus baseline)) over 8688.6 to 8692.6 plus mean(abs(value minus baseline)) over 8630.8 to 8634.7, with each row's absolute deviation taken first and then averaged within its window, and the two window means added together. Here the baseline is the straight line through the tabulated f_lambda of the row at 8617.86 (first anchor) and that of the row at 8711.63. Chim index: 0.038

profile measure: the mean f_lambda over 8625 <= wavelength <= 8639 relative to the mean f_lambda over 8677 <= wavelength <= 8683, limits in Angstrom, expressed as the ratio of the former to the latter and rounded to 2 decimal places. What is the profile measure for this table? 1.02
